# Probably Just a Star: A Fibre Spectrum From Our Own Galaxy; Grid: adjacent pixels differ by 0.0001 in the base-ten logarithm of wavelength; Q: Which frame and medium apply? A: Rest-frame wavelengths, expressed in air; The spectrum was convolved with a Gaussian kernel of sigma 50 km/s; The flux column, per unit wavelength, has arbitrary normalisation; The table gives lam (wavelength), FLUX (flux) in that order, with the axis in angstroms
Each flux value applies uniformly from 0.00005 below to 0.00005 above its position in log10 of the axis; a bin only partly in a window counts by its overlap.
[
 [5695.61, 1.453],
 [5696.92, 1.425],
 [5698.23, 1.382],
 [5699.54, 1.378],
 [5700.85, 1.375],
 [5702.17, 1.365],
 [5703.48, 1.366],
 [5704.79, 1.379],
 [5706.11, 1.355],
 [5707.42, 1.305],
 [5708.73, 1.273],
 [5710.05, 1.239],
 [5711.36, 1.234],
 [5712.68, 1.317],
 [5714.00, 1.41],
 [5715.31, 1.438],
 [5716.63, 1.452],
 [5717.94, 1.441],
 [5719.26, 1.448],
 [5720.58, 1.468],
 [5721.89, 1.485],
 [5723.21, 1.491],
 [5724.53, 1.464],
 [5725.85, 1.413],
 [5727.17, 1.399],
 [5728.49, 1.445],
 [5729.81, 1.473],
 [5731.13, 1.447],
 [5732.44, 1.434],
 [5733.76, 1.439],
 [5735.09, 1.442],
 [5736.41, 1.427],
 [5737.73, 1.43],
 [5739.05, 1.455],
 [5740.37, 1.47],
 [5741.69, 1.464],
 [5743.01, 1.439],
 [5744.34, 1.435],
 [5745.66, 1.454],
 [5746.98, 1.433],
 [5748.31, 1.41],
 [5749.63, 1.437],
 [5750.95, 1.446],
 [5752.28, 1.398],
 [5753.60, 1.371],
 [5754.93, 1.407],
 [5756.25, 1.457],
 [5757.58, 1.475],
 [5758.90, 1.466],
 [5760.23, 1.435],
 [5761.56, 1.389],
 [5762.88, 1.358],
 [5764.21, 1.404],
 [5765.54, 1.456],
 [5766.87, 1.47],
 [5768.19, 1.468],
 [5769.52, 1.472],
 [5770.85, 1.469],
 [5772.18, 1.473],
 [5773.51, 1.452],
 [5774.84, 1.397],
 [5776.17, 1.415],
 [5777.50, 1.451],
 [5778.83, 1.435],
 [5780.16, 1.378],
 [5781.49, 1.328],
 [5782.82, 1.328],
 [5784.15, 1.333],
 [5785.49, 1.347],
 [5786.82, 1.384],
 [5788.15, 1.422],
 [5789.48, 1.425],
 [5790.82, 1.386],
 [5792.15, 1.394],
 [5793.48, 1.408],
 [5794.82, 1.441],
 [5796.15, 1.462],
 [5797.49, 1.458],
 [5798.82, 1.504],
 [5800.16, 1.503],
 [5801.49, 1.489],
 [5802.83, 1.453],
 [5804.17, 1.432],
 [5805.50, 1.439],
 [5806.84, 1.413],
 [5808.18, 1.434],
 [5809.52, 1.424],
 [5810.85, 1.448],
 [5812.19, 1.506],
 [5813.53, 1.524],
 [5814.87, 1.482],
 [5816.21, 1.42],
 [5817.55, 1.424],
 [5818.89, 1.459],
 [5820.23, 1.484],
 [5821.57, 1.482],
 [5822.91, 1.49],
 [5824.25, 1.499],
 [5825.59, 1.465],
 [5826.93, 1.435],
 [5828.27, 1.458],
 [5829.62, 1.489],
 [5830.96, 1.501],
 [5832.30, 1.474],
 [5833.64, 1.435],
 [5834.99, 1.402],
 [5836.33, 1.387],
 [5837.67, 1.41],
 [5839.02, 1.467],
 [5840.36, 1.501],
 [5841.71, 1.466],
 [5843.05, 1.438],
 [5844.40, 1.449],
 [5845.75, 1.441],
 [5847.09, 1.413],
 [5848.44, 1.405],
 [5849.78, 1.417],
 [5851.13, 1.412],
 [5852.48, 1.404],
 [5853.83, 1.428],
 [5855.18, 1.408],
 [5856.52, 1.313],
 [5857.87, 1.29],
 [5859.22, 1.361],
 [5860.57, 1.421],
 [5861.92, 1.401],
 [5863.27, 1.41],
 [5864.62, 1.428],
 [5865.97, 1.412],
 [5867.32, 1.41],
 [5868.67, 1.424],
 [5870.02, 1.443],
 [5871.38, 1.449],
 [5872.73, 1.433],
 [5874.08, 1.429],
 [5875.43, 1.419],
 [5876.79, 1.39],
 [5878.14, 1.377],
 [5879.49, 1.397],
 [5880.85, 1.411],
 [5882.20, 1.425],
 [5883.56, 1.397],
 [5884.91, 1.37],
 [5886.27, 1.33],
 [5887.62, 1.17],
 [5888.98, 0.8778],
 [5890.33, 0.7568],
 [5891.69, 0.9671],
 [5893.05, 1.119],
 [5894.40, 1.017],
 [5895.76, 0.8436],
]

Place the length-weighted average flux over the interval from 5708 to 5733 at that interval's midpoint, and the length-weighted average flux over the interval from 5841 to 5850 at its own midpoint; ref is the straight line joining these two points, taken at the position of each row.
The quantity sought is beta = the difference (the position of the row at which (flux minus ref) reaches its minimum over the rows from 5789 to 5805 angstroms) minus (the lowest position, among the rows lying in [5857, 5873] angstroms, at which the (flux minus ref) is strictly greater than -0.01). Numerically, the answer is -73.8 angstroms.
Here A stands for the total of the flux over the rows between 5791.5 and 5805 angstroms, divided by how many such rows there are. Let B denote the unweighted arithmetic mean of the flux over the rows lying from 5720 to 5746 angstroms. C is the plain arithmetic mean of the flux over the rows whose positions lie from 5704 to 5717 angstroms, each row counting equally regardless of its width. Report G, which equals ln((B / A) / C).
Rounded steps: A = 1.454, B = 1.449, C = 1.34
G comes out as -0.297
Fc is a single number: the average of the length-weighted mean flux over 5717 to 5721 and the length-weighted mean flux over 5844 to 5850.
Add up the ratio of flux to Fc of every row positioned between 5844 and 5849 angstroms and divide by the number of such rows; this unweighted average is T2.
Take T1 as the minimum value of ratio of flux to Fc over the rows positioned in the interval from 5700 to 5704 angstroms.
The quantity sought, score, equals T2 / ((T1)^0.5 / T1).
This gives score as 0.97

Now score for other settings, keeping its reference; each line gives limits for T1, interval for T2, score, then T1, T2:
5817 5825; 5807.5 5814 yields 1.01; 0.990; 1.02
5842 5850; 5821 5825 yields 1.02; 0.977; 1.04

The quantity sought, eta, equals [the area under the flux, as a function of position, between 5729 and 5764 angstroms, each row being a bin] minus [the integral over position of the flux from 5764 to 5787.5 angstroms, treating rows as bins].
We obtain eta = 17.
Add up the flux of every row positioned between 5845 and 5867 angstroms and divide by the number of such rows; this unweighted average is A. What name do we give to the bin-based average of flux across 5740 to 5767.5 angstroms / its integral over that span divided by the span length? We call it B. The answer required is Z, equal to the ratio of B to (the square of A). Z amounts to 0.733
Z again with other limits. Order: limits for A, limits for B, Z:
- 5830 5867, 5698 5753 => 0.702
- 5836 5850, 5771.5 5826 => 0.697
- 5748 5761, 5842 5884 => 0.689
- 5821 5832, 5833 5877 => 0.649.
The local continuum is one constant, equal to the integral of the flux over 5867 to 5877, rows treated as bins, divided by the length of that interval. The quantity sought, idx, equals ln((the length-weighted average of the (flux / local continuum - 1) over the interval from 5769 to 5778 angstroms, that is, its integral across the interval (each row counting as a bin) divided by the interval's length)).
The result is -4.2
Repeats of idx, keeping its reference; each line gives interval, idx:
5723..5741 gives -4.4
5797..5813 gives -3.8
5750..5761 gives -5.5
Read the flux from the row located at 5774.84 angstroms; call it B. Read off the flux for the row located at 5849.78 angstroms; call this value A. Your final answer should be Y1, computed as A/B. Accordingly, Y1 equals 1.01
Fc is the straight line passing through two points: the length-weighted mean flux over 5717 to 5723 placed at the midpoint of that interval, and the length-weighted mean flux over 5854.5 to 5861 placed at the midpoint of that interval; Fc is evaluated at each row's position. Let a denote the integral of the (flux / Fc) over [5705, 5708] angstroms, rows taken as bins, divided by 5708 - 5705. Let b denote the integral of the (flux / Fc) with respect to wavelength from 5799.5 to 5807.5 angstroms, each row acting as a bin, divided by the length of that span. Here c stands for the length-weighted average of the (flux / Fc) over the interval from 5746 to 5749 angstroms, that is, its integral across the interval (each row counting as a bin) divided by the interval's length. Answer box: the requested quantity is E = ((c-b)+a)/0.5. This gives 1.71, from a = 0.91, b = 1.04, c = 0.99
